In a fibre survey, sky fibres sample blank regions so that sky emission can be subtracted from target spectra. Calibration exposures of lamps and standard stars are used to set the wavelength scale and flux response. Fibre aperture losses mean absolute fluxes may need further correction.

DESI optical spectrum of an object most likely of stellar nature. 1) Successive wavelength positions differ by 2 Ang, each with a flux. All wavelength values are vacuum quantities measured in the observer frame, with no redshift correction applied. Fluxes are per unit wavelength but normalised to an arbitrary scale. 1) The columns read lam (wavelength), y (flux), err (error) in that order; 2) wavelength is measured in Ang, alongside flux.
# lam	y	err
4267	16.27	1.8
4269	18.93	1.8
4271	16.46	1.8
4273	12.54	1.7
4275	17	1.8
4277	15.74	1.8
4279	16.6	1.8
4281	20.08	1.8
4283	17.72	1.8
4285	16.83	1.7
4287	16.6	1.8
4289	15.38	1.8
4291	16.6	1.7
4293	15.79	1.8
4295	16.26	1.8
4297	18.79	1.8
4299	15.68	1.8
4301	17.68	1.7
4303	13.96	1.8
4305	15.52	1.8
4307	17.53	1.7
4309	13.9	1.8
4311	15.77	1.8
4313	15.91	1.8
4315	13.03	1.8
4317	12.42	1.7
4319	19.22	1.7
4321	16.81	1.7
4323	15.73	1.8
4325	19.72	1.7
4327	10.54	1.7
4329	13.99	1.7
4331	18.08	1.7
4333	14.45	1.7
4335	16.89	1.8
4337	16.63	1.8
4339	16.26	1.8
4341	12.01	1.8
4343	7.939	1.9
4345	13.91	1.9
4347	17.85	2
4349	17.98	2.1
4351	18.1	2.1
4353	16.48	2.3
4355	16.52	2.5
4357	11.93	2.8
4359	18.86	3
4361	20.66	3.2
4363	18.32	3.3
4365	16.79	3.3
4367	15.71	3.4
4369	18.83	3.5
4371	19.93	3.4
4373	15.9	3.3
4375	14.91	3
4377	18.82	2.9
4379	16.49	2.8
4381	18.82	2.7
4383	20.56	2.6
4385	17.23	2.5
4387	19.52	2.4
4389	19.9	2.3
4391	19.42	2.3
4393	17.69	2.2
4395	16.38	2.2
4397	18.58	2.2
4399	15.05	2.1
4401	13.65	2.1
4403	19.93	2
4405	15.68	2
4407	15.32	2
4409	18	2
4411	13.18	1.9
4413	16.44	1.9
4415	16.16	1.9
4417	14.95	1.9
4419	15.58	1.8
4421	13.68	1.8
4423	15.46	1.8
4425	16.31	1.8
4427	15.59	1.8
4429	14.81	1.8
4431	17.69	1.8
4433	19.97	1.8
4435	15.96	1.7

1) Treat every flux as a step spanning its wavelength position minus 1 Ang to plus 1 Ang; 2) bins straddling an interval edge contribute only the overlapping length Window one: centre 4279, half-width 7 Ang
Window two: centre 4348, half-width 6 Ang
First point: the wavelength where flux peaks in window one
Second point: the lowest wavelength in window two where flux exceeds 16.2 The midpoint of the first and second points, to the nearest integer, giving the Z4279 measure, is 4314 Ang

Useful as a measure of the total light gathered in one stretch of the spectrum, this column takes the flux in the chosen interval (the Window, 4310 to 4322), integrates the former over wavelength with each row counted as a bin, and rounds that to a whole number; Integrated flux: 186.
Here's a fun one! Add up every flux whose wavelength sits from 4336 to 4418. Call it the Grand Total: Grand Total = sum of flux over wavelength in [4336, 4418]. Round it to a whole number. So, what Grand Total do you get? 687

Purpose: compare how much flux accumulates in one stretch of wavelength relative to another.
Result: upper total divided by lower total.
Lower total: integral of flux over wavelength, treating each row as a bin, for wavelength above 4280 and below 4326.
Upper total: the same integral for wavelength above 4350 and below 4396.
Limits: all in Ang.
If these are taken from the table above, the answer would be 1.08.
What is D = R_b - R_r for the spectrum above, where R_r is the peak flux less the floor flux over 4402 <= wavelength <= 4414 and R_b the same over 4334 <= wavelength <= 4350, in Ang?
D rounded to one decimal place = 3.3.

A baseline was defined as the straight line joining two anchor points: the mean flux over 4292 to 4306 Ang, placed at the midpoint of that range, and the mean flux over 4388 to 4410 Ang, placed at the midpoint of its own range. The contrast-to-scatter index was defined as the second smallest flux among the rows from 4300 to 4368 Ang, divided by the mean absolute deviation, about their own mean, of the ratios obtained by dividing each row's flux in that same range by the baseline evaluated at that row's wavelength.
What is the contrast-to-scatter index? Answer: 84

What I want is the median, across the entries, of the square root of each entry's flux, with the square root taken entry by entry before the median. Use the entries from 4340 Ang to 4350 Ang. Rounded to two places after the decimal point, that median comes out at 3.73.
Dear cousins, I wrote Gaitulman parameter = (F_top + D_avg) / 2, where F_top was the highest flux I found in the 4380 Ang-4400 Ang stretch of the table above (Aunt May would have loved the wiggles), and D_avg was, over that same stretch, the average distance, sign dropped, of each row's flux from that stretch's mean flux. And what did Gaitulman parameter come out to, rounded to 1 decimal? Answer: 11.0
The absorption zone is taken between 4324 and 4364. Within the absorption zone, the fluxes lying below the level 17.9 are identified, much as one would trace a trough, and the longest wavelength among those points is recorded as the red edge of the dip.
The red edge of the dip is 4357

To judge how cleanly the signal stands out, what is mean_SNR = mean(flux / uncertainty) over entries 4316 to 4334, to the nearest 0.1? 9.2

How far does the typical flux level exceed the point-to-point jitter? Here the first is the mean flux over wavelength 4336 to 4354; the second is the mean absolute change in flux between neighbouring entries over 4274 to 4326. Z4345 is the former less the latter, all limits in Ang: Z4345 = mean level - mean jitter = 13.2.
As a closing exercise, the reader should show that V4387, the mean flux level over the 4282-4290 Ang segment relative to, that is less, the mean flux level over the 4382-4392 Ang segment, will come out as -2.7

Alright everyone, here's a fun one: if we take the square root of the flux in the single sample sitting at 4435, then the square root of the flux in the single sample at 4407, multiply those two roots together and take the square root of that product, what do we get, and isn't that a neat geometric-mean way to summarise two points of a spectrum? 3.95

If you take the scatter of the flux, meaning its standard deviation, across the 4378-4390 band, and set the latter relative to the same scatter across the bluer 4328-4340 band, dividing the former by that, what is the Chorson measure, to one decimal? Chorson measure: 1.0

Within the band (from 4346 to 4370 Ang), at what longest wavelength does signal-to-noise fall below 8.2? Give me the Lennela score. 4369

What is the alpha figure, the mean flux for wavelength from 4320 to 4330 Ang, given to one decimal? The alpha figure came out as 15.4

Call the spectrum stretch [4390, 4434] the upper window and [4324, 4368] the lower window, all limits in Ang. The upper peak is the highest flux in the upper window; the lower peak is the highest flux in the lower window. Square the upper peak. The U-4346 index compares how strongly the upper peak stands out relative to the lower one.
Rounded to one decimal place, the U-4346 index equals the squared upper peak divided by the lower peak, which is 19.3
